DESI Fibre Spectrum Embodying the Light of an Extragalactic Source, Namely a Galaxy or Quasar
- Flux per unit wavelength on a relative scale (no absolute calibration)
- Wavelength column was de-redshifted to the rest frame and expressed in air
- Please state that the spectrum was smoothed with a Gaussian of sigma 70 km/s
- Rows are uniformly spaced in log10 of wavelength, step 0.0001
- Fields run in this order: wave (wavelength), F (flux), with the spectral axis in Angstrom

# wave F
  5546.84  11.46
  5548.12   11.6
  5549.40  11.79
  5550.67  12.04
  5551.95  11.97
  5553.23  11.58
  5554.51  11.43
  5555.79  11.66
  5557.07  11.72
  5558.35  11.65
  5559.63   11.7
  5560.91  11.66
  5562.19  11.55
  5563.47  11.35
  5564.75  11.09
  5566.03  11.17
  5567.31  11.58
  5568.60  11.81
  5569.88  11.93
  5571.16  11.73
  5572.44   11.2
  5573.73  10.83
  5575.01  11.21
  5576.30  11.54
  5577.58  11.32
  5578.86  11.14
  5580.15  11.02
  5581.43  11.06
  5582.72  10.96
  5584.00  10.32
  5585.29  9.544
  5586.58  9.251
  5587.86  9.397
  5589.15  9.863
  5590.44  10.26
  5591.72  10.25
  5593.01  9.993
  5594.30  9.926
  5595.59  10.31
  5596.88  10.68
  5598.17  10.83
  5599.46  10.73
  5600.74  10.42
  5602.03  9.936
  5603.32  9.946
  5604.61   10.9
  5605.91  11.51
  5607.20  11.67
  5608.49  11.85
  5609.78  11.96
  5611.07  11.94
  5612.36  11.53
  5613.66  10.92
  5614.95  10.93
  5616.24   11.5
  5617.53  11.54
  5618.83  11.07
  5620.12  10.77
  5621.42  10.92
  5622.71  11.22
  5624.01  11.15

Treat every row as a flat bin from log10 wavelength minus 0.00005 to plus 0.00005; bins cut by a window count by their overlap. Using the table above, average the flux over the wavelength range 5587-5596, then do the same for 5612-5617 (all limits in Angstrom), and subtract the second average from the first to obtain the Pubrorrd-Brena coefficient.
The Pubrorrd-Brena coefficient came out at -1.2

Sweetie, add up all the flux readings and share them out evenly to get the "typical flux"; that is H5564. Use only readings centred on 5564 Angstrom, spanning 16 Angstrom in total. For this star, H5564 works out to 11.6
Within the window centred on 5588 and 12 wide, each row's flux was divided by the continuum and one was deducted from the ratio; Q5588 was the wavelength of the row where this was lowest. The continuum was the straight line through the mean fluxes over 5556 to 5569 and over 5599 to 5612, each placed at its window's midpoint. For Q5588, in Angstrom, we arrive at 5586.58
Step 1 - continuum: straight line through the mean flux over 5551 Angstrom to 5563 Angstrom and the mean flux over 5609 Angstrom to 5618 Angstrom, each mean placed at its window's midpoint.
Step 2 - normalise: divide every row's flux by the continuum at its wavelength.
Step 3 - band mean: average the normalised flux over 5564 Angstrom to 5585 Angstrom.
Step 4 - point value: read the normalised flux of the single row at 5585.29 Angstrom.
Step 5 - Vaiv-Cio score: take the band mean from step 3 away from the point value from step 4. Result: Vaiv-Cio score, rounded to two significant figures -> -0.14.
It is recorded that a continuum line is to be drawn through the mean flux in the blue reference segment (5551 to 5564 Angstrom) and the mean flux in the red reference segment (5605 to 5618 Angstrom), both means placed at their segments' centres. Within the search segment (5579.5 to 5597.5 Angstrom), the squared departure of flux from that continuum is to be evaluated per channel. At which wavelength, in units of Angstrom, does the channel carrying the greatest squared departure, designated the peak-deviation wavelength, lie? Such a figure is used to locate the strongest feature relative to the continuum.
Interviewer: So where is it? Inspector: 5586.58 Angstrom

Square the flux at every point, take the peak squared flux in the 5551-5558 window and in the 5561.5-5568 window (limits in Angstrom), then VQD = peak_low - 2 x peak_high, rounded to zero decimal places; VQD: -125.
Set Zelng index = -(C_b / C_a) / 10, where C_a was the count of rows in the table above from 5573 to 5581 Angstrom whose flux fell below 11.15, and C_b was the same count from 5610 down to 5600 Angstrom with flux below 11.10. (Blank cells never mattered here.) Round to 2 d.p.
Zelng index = -0.13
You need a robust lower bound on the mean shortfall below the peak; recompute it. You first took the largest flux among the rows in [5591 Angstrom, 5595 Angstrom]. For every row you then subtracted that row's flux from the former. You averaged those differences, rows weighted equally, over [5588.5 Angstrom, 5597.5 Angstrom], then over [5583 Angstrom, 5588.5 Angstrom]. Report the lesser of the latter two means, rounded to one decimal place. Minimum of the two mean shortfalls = 0.1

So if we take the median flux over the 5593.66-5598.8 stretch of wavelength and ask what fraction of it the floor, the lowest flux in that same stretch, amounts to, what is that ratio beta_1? 0.946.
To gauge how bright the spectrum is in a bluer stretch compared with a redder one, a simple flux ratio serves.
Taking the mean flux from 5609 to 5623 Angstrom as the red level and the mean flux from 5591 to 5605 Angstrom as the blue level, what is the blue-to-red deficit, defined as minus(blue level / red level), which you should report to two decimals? -0.92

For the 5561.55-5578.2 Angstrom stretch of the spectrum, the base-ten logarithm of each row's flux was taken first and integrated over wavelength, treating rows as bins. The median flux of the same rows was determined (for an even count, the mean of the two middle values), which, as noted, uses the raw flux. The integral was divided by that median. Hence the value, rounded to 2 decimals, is 1.55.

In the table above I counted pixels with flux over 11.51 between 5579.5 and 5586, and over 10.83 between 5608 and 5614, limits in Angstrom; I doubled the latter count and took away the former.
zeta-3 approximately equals 10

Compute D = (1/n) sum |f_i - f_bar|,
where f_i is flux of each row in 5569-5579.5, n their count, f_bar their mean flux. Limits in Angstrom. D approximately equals 0.28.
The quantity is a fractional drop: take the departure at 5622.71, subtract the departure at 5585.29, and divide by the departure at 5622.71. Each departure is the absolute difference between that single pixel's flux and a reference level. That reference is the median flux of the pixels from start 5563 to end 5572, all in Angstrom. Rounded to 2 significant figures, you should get -4.7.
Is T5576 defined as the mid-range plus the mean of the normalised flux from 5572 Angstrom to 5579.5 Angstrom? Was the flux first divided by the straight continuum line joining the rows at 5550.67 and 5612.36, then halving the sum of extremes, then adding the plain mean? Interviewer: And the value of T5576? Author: 1.892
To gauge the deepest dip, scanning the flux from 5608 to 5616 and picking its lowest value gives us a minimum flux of 10.92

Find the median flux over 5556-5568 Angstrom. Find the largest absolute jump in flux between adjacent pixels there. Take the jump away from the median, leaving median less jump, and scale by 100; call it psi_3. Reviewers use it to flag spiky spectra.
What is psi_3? 1117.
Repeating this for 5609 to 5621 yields 1089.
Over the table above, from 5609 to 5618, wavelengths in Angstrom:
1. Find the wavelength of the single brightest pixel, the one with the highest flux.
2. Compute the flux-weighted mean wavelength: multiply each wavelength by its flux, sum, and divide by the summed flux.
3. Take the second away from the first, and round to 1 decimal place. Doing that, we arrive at -3.8 Angstrom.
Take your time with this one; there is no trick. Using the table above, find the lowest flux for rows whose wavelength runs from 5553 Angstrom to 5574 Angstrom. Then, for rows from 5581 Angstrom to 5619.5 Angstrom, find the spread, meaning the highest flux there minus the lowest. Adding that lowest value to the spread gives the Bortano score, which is 13.5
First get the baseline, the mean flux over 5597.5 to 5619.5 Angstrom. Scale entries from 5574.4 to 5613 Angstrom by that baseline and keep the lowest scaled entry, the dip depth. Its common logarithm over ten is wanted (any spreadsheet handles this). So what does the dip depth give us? -0.008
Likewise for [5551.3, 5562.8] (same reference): 0.001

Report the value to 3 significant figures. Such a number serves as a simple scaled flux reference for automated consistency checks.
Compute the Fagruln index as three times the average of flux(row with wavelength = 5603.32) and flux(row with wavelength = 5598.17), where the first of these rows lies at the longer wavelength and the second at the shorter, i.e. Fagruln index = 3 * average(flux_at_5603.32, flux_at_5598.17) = 31.2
